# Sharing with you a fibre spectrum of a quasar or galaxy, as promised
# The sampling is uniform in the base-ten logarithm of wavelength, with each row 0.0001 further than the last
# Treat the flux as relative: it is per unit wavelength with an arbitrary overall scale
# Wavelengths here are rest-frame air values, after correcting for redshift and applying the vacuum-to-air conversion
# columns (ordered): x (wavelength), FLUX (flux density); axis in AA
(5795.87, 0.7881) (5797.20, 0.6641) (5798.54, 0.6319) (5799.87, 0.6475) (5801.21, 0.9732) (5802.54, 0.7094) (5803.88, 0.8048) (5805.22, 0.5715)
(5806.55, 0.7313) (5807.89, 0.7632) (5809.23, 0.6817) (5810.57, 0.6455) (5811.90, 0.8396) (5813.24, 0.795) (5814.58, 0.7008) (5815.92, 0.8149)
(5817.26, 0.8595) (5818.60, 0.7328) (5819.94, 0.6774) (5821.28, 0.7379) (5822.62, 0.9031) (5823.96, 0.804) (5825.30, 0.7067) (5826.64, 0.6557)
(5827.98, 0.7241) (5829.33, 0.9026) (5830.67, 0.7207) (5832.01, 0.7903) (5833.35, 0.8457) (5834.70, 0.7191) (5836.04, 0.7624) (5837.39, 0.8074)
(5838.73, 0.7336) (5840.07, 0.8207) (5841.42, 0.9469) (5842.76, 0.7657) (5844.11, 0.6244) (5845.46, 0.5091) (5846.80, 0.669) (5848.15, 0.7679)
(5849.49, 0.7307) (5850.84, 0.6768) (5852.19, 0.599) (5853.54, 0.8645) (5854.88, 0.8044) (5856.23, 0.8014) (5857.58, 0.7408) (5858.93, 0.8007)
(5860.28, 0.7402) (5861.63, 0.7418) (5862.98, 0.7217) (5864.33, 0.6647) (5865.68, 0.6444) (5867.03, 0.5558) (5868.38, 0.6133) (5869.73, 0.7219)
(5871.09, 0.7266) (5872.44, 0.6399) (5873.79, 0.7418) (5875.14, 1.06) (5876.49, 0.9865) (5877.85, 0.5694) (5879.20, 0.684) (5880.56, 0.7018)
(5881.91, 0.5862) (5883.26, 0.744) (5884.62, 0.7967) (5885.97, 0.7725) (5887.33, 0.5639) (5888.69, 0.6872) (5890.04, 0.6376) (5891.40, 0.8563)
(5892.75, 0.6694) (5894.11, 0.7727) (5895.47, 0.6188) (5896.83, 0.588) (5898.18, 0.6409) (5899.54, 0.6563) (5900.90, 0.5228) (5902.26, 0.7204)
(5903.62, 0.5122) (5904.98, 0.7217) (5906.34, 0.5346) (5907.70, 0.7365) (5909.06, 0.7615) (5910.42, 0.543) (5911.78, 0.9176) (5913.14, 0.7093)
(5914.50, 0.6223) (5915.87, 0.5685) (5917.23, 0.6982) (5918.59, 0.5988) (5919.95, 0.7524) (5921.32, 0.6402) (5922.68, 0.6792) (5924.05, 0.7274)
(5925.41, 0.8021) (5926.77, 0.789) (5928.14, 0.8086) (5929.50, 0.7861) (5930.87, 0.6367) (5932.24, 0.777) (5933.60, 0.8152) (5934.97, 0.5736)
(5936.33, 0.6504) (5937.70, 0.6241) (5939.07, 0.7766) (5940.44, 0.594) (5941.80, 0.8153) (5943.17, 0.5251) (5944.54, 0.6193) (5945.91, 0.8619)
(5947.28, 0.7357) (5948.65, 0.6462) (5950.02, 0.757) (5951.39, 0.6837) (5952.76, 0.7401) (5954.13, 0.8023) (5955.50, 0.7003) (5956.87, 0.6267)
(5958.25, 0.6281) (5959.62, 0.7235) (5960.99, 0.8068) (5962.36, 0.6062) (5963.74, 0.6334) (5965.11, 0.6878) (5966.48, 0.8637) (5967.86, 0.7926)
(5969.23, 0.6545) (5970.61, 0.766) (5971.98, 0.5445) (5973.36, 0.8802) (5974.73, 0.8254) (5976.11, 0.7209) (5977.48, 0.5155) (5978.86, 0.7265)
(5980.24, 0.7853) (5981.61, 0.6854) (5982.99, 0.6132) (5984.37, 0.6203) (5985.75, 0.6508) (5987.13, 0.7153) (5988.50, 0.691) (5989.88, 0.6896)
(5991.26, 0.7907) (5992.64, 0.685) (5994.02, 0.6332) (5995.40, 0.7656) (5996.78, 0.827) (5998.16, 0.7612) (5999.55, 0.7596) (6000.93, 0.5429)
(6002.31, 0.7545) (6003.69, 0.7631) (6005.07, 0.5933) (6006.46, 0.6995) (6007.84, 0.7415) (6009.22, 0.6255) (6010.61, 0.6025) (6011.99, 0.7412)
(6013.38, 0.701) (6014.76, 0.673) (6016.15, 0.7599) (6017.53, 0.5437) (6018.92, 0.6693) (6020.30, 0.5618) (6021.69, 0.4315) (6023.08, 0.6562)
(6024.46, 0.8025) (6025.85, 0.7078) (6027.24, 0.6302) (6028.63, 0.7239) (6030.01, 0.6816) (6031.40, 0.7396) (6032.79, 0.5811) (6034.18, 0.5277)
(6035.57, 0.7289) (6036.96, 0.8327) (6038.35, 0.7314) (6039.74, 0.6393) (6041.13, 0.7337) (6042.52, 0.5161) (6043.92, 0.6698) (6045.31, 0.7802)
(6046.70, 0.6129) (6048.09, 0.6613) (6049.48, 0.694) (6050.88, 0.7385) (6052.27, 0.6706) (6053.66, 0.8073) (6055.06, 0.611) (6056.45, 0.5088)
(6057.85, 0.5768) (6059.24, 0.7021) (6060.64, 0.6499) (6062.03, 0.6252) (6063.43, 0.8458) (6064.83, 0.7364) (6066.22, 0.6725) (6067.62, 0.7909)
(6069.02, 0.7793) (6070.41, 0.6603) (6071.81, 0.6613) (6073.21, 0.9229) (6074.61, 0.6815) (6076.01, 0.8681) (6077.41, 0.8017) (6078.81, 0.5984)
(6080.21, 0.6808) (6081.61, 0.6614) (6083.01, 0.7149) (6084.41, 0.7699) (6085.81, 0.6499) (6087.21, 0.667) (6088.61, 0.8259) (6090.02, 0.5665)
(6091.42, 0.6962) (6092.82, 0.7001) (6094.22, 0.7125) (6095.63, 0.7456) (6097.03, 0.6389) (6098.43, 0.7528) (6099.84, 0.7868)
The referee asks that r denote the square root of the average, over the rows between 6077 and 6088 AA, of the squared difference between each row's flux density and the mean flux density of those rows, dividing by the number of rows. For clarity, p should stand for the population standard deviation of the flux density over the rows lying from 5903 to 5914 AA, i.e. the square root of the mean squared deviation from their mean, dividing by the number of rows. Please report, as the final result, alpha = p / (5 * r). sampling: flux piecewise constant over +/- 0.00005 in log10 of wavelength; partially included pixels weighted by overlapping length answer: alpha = 0.42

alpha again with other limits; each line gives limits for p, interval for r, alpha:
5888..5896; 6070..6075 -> 0.15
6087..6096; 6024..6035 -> 0.17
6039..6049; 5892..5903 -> 0.22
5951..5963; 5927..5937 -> 0.15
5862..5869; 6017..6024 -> 0.13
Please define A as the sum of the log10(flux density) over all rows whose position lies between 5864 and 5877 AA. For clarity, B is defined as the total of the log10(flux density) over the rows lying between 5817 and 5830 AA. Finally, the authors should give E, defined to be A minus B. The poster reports -0.3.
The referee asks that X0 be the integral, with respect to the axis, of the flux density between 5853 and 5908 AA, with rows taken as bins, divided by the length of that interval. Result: 0.70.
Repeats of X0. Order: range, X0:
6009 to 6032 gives 0.66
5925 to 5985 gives 0.71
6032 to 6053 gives 0.68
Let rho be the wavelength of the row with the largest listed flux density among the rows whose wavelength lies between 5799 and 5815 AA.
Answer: 5801.21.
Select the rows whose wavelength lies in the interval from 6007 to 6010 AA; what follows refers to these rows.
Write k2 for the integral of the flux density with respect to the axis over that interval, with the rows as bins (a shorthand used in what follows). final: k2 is 2.0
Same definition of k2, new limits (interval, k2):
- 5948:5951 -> 2.1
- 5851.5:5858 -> 5.0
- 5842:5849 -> 4.7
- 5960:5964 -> 2.8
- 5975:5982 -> 4.9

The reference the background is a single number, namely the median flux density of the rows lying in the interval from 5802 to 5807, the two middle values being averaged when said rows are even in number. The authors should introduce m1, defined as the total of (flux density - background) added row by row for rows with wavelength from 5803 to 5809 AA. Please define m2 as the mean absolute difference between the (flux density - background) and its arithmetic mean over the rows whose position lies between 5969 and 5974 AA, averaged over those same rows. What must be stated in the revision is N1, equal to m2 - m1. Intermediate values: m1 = -0.01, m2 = 0.112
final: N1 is 0.12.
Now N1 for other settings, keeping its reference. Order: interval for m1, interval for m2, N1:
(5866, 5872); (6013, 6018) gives 0.33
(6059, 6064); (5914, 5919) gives 0.10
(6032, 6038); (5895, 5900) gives 0.23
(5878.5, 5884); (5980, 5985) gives 0.22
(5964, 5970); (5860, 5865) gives -0.09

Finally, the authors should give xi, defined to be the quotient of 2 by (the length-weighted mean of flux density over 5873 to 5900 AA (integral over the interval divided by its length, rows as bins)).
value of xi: 2.79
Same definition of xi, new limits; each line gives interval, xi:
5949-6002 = 2.83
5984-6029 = 2.93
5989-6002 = 2.79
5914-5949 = 2.87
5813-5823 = 2.59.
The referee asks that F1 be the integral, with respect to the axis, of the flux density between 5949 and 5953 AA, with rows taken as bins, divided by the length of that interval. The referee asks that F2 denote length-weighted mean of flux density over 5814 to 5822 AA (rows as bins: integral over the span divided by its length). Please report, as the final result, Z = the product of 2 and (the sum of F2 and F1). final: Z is 2.95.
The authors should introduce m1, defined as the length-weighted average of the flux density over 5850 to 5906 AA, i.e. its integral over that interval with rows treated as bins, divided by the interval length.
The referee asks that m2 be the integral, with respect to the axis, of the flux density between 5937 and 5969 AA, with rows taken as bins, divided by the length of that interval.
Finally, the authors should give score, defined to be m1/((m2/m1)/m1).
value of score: 0.49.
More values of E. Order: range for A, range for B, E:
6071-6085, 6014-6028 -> 0.6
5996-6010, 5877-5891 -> 0.2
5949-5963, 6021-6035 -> 0.4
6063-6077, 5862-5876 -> 0.3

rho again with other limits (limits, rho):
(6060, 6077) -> 6073.21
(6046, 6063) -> 6053.66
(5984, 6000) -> 5996.78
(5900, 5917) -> 5911.78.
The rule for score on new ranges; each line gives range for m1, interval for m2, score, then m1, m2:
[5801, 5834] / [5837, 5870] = 0.61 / 0.761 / 0.722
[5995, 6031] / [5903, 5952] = 0.46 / 0.681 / 0.695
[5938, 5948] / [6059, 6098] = 0.48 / 0.701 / 0.716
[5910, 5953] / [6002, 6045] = 0.52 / 0.703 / 0.670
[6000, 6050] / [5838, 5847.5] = 0.41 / 0.669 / 0.725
